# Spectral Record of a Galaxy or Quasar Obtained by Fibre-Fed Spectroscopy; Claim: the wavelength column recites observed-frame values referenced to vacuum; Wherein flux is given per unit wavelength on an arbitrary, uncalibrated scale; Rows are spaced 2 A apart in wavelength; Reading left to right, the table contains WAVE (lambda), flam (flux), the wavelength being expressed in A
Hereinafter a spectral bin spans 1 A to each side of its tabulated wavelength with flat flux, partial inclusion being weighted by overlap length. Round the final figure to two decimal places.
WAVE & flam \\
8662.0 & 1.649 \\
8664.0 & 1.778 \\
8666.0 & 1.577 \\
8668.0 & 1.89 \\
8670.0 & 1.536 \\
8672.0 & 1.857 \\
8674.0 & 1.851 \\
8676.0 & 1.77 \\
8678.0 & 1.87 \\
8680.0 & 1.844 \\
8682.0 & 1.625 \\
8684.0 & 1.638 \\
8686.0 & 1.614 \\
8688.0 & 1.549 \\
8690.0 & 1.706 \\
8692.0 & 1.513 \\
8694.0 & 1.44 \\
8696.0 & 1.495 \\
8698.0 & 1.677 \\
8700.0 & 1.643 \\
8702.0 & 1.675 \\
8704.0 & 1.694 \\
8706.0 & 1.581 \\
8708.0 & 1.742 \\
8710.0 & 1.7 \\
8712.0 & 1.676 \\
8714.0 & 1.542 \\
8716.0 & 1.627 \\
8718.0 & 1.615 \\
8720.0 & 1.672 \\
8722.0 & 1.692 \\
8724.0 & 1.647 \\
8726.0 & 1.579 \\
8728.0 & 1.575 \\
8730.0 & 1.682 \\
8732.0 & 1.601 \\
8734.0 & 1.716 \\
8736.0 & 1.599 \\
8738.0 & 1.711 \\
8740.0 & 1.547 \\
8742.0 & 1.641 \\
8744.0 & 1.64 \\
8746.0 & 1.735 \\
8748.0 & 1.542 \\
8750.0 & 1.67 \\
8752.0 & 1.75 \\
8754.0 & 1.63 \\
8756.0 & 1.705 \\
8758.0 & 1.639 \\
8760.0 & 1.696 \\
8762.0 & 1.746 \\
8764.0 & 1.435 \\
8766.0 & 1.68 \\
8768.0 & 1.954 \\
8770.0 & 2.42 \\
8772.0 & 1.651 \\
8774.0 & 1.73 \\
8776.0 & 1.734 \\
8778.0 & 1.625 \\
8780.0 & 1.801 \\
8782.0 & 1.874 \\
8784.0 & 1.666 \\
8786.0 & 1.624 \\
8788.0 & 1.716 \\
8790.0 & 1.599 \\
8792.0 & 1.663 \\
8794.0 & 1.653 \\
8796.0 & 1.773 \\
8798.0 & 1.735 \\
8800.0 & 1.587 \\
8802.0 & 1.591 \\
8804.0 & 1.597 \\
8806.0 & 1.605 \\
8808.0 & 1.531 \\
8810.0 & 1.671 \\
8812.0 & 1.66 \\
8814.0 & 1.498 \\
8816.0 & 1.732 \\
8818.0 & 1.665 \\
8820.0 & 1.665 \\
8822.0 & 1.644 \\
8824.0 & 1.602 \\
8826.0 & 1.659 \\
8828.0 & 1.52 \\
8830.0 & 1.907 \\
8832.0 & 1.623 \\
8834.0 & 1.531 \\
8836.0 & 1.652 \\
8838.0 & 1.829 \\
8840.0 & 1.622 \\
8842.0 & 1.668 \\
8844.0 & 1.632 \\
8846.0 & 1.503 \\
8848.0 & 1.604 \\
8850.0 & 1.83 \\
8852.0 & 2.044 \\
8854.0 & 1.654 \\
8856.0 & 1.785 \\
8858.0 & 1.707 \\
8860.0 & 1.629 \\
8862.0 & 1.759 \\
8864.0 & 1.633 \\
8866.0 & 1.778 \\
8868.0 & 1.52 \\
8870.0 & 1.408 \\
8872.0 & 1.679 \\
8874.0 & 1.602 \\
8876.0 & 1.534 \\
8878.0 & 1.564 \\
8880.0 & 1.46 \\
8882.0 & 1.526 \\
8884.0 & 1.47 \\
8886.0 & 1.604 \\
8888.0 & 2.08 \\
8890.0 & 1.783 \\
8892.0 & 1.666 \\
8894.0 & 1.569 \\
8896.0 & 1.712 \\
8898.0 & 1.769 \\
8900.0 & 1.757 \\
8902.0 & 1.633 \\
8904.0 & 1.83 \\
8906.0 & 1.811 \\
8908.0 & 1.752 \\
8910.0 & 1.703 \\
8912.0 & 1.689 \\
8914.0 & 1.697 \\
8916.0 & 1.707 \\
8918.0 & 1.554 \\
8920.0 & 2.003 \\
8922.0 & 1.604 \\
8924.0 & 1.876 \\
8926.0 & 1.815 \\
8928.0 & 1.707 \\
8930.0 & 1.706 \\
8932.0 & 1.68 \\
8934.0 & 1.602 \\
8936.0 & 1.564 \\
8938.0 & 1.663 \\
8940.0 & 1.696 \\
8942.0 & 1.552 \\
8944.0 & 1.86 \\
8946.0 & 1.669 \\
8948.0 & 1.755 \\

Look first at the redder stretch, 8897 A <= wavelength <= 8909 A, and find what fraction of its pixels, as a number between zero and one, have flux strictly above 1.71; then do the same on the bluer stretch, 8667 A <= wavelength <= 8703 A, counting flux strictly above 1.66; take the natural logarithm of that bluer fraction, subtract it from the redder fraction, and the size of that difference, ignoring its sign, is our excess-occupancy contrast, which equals 1.53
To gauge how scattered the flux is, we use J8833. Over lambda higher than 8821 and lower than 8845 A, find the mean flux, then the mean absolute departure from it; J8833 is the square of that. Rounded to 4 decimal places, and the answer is 0.0052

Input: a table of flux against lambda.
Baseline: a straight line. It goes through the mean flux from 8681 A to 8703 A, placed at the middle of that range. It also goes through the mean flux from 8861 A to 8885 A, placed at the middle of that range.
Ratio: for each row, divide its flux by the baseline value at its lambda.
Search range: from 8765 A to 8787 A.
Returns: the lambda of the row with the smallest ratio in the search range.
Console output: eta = 8786.0 A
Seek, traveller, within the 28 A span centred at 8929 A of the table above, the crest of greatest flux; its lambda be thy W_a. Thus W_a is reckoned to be 8920.0 A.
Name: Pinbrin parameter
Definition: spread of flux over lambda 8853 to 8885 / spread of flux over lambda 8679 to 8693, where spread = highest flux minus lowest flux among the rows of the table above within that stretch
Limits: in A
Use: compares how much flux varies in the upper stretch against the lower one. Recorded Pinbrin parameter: 1.1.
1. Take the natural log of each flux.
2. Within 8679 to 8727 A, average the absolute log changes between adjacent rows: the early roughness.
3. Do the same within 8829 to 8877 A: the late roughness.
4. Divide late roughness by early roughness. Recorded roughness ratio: 1.84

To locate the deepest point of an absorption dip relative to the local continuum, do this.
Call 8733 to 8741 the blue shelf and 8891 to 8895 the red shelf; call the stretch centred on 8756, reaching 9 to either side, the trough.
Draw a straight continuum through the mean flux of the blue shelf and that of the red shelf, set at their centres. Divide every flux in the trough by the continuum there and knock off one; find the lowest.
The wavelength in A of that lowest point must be 8764.0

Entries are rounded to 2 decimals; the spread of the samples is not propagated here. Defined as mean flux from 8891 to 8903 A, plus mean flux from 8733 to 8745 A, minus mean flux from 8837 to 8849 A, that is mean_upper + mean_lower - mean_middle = 1.68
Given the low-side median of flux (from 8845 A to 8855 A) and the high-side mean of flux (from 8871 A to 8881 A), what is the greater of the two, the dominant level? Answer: 1.65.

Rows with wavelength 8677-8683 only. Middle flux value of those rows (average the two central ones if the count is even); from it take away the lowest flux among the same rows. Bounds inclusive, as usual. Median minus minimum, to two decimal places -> 0.22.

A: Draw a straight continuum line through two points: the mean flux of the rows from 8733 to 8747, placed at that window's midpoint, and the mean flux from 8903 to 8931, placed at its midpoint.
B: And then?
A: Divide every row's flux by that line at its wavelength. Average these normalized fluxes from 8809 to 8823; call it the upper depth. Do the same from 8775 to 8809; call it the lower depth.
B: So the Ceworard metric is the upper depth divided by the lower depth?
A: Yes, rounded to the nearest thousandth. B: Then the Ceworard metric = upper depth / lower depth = 0.980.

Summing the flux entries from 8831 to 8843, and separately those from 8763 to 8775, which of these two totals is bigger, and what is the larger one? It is 11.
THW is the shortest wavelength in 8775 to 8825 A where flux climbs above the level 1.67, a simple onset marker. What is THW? 8776.0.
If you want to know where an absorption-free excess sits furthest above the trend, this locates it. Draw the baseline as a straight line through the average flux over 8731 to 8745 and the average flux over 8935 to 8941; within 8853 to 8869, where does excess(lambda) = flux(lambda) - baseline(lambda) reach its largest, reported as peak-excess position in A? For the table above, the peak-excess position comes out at 8856.0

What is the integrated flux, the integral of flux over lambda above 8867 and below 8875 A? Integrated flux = 12.4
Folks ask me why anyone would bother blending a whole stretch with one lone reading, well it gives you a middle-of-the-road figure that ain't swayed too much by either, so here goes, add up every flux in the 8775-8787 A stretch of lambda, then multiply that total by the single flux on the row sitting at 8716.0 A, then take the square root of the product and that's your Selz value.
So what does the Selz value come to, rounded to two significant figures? 4.1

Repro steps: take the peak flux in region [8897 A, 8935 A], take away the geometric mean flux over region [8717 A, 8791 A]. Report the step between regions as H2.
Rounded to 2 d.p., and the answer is 0.32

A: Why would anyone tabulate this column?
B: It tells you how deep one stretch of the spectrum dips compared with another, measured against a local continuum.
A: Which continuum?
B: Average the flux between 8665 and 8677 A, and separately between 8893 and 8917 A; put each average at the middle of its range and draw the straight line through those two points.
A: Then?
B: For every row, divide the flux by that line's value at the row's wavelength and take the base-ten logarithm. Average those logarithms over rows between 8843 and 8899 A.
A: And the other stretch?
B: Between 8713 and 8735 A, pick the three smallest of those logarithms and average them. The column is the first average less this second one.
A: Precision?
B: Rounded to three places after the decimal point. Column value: 0.028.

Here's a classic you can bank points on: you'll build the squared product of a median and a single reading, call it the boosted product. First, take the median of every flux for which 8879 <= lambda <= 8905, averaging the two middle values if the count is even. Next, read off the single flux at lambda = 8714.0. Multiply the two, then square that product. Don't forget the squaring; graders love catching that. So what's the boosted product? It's 6.6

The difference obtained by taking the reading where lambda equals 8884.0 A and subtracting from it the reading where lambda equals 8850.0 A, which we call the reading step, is -0.36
